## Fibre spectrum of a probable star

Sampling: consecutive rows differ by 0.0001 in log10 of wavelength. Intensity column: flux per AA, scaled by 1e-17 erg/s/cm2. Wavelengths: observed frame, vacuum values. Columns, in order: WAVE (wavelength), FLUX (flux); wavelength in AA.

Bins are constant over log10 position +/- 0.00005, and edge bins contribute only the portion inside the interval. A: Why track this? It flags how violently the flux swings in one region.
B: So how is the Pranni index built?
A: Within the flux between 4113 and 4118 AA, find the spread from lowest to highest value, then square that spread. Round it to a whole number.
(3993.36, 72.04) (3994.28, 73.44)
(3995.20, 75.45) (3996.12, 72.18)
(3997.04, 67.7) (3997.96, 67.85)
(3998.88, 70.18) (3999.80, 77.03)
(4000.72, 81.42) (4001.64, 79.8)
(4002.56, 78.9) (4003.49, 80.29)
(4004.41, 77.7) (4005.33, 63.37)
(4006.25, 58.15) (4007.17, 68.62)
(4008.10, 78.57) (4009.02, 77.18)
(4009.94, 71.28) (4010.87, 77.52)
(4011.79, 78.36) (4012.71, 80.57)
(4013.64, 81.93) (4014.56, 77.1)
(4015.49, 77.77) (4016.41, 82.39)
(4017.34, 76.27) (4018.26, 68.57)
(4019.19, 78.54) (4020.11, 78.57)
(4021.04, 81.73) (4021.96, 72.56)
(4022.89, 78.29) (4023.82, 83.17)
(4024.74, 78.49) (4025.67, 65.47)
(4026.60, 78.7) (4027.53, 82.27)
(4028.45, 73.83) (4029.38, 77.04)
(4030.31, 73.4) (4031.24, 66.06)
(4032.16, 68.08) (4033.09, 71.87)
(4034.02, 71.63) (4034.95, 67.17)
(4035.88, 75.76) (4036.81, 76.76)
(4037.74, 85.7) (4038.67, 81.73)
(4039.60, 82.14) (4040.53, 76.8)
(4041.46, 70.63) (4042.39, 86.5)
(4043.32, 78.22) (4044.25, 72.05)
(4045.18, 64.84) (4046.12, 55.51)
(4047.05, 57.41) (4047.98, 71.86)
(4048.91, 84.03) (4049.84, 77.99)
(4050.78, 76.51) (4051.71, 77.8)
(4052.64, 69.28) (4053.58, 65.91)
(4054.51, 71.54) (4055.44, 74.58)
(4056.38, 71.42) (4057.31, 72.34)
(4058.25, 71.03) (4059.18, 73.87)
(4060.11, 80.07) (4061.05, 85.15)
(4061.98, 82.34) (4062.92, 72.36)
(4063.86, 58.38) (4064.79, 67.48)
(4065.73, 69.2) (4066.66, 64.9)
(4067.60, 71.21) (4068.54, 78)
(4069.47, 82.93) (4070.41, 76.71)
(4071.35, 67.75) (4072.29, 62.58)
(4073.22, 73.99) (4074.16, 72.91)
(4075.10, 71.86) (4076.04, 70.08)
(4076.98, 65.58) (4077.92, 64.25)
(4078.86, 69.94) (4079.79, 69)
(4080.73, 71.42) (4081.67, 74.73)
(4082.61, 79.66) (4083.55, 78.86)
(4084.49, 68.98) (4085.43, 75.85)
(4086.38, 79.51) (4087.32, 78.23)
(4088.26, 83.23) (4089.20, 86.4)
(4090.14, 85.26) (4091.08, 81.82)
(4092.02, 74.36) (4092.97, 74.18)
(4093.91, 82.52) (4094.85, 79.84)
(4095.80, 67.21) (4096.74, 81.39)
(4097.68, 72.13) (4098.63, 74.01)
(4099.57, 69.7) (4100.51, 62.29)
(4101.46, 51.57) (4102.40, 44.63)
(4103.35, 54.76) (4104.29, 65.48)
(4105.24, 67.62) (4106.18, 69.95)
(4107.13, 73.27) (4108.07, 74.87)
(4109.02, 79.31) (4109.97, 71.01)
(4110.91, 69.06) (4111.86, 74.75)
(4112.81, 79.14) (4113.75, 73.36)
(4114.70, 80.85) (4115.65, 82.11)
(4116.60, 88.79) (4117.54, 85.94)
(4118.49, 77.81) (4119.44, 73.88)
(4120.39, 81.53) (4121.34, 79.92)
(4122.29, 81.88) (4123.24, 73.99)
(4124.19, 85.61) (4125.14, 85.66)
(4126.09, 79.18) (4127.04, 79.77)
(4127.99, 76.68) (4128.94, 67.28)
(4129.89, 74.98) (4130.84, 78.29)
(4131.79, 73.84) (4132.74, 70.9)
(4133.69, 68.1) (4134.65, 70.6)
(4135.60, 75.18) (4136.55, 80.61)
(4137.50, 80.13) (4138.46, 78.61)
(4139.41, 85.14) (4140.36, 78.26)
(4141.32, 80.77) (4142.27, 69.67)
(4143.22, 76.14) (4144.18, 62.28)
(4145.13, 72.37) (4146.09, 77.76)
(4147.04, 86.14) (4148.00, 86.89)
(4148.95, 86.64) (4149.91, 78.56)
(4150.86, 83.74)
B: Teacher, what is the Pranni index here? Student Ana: 238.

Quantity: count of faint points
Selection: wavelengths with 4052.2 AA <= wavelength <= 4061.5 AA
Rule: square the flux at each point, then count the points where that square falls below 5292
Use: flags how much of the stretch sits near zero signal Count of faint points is 6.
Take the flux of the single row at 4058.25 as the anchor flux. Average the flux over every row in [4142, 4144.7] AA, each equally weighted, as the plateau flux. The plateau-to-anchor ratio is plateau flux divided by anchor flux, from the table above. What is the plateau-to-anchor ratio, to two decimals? 0.98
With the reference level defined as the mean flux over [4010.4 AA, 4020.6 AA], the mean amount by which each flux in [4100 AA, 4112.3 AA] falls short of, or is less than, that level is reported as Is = 12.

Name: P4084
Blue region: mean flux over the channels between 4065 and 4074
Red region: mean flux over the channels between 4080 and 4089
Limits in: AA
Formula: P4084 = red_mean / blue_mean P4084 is 1.07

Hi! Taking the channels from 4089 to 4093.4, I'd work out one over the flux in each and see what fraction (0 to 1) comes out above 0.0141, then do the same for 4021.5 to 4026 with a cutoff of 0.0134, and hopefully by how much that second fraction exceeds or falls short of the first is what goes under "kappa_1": 0.40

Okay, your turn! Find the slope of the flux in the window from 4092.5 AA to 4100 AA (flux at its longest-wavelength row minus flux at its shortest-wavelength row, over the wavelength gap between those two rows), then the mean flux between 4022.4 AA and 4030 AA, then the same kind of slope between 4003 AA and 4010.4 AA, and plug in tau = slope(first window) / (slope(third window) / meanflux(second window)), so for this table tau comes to 37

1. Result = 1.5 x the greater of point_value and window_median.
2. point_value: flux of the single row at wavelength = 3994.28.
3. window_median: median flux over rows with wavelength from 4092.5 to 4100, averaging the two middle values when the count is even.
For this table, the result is 111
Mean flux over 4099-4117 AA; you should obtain 70.1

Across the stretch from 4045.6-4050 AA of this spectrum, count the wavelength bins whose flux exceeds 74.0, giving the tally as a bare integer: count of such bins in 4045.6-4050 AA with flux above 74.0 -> 2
